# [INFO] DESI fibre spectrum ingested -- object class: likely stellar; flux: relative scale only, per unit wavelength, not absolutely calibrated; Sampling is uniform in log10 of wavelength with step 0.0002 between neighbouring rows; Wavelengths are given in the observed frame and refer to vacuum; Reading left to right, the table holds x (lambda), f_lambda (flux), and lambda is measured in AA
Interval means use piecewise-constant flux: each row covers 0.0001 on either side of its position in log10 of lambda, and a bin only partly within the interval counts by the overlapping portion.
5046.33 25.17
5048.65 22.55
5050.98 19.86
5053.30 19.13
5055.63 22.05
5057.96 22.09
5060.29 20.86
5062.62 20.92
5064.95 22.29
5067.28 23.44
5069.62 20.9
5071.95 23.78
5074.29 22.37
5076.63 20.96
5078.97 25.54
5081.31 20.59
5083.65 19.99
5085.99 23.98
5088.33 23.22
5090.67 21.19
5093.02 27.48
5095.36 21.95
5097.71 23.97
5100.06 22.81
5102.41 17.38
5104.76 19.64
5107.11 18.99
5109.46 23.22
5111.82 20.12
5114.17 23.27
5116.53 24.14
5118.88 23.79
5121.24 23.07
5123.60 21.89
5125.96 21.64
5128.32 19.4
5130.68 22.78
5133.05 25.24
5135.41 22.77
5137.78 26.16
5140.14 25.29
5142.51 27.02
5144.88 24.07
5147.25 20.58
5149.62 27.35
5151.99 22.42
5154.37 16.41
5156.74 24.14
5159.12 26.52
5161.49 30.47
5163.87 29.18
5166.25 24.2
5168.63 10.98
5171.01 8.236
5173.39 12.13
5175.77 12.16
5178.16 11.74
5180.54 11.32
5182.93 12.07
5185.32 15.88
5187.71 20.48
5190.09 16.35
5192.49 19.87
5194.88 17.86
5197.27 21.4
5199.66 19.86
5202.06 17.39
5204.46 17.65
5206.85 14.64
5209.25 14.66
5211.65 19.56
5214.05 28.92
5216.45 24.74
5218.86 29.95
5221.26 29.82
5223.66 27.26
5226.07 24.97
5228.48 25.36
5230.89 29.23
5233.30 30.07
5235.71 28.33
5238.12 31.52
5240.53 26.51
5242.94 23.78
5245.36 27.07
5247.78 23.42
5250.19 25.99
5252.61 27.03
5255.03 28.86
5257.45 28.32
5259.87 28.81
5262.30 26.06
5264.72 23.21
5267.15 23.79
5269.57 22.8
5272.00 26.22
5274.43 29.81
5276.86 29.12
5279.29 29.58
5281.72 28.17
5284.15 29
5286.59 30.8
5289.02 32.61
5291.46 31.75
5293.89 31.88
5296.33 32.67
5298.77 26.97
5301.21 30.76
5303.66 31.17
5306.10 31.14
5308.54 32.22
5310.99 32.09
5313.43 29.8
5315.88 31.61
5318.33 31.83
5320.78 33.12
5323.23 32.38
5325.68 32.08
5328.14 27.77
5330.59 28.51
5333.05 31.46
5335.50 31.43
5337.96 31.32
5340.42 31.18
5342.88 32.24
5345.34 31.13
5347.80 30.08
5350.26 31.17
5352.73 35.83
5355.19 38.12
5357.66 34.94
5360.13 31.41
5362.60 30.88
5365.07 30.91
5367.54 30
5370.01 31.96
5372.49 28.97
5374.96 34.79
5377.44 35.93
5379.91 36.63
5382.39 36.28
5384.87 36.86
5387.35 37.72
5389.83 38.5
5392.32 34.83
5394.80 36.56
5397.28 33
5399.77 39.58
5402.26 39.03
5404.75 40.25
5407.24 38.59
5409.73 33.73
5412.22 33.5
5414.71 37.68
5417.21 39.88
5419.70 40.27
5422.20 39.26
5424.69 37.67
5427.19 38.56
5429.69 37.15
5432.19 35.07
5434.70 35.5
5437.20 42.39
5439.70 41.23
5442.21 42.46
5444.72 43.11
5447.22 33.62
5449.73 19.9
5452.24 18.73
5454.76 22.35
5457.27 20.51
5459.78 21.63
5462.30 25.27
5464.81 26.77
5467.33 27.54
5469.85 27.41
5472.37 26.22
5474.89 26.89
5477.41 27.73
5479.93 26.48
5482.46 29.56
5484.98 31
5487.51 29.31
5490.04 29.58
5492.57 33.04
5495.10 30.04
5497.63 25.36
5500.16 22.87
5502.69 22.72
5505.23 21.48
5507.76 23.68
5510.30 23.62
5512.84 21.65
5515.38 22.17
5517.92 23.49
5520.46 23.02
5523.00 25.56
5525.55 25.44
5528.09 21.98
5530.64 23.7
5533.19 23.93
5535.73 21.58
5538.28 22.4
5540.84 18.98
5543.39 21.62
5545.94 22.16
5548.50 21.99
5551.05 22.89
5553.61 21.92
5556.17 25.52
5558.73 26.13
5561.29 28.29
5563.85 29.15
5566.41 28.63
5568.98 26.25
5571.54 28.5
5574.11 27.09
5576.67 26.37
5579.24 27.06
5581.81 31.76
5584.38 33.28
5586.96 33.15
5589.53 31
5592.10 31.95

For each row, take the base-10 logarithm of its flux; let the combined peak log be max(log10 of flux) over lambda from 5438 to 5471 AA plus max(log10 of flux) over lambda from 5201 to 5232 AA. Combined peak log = 3.11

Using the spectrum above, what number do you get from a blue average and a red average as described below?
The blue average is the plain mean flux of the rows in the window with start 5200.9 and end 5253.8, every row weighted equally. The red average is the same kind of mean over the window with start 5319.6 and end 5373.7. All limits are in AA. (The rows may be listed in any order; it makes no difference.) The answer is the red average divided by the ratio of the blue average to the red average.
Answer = 40.3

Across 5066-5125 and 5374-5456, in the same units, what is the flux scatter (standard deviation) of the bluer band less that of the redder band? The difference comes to -3.5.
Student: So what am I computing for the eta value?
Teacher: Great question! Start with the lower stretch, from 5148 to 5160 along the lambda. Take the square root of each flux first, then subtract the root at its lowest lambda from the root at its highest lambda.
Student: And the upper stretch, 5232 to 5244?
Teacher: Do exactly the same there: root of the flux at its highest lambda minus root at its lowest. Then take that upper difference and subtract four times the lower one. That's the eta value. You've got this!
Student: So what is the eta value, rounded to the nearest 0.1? -0.3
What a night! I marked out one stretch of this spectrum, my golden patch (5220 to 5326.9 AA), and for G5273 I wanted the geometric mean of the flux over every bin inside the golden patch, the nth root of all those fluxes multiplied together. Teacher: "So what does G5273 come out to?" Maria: 29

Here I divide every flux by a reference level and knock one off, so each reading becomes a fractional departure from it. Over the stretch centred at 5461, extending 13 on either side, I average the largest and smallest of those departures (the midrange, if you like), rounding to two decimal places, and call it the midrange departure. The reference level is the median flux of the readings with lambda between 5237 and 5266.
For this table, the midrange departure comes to -0.14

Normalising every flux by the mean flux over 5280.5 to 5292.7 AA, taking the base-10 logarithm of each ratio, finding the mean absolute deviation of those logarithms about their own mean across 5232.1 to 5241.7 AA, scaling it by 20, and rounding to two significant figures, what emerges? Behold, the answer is 0.51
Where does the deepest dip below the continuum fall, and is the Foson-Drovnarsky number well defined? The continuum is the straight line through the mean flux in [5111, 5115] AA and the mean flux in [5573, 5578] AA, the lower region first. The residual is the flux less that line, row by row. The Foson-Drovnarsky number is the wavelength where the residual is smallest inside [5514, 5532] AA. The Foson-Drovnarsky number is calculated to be 5528.09 AA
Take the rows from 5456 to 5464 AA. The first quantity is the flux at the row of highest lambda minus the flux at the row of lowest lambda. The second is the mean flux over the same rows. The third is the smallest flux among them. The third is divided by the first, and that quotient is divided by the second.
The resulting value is 0.19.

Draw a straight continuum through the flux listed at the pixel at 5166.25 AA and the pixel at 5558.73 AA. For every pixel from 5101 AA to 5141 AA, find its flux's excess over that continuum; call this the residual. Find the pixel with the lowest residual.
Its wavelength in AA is 5102.41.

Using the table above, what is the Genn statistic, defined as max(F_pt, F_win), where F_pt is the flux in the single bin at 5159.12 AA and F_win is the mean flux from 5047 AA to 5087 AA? 27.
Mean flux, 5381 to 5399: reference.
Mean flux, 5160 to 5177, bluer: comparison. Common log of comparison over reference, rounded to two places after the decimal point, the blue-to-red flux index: -0.30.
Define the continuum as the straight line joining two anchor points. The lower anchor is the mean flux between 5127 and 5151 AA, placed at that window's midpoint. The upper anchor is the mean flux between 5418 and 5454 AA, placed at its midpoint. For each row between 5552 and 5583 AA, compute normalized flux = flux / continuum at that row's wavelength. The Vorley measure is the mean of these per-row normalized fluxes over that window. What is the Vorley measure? 0.66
